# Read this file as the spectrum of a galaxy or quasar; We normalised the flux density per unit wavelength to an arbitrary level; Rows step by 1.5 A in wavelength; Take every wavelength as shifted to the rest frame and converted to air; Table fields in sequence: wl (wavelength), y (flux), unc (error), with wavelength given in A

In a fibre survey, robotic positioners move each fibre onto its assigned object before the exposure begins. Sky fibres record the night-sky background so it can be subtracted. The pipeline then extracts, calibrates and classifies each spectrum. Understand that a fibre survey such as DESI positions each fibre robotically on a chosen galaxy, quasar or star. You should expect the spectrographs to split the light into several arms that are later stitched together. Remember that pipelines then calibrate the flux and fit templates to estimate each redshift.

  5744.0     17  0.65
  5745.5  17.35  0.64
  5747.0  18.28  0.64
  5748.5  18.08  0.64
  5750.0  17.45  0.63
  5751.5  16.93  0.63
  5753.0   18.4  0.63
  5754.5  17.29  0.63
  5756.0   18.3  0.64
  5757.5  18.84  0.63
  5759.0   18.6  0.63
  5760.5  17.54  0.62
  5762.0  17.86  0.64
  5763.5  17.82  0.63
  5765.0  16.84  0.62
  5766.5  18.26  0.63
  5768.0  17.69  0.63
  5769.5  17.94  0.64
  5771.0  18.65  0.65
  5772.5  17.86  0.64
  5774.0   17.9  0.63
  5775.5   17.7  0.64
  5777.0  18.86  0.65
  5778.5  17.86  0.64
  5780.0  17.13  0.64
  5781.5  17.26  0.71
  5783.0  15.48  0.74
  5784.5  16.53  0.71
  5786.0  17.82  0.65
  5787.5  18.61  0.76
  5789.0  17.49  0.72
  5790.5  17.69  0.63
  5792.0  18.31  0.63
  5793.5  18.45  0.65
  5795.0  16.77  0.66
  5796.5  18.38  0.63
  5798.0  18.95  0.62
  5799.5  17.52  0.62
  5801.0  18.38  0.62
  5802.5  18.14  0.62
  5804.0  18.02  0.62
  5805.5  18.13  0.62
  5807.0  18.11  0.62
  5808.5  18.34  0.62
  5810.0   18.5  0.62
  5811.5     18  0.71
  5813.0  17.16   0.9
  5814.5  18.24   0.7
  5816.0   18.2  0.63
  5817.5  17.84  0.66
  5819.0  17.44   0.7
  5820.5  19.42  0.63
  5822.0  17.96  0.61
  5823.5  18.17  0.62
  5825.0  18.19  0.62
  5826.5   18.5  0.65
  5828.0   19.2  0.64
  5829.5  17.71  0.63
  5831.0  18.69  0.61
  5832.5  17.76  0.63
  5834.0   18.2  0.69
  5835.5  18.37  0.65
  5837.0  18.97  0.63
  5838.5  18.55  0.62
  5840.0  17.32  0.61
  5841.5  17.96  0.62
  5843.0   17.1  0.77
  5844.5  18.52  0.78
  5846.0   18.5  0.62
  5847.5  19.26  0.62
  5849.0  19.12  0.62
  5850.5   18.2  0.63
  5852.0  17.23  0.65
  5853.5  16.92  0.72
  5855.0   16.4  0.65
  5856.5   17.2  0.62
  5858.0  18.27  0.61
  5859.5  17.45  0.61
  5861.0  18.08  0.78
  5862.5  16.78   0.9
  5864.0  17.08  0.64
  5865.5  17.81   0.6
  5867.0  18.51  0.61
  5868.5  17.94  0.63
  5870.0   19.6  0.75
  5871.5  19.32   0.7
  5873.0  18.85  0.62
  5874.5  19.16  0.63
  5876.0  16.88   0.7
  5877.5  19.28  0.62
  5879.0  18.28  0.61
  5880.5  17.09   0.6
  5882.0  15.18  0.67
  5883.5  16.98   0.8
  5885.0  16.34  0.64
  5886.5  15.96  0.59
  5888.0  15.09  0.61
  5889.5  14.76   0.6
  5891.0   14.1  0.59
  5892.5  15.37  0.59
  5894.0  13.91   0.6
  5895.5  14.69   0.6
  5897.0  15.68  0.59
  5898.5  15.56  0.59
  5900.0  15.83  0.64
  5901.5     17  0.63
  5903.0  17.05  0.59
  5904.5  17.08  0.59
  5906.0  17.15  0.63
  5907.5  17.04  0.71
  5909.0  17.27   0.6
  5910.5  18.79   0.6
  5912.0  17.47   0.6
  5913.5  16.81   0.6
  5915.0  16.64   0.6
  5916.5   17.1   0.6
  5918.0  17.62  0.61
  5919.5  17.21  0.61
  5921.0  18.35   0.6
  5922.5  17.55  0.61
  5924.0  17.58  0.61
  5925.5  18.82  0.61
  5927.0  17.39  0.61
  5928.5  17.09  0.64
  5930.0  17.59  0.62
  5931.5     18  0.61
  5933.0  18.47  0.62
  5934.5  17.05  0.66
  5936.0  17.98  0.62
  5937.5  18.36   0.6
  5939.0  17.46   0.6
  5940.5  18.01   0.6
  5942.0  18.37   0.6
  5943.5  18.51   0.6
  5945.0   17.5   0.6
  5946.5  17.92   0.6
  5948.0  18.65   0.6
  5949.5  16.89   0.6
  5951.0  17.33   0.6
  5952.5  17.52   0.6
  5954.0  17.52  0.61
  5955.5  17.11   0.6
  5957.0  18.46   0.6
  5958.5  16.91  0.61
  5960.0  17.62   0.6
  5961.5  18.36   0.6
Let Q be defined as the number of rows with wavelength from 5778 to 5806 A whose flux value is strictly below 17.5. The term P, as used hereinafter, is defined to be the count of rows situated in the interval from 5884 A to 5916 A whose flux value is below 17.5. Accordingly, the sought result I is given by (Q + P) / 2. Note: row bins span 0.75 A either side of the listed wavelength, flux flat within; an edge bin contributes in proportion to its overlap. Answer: 13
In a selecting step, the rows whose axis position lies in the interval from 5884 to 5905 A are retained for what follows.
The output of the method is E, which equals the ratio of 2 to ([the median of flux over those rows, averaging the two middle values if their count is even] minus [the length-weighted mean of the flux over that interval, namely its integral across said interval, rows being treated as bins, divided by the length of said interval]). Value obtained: 101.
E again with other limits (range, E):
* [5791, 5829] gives 85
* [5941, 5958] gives -7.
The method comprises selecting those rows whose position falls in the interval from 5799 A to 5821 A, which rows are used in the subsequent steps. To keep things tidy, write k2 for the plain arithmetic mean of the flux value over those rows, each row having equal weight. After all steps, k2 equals 18.1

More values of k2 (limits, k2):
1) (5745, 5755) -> 17.7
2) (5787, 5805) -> 18.1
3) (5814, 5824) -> 18.2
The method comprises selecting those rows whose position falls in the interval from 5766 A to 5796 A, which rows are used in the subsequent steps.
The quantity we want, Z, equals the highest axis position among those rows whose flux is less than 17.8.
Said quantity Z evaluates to 5795.0 A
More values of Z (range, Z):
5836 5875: 5864.0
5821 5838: 5832.5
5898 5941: 5939.0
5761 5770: 5768.0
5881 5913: 5912.0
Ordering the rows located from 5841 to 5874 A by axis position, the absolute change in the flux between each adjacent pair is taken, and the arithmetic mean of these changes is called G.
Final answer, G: 0.73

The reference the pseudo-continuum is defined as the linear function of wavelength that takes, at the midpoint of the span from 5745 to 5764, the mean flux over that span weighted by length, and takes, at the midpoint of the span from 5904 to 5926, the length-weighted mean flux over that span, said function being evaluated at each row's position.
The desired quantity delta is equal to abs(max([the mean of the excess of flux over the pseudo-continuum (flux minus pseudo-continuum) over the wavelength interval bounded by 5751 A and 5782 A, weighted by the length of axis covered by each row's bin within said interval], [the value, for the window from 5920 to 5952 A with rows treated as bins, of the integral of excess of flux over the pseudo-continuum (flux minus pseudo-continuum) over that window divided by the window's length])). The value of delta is 0.41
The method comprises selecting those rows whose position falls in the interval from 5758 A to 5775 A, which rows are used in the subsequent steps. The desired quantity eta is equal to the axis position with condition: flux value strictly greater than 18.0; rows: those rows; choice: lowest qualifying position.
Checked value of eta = 5759.0 A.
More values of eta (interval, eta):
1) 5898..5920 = 5910.5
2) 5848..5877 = 5849.0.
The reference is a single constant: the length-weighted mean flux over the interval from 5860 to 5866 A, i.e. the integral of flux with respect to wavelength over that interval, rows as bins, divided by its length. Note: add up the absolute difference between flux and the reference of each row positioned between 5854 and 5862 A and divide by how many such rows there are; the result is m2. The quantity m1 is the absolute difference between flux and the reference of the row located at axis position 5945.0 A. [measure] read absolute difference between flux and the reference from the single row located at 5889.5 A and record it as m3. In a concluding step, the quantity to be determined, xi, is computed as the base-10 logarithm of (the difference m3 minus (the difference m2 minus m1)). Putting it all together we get 0.3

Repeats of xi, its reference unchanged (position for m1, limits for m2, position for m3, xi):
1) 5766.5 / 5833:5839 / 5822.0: -0.6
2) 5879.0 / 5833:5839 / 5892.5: 0.3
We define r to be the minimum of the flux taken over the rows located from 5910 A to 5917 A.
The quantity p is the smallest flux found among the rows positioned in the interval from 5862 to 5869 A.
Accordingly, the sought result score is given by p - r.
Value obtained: 0.1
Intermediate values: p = 16.78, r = 16.64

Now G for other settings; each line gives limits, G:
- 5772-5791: 0.79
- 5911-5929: 0.65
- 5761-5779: 0.65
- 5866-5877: 0.93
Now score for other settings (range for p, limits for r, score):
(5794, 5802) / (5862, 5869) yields 0.0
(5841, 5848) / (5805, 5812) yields -0.9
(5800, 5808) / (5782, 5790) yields 2.5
